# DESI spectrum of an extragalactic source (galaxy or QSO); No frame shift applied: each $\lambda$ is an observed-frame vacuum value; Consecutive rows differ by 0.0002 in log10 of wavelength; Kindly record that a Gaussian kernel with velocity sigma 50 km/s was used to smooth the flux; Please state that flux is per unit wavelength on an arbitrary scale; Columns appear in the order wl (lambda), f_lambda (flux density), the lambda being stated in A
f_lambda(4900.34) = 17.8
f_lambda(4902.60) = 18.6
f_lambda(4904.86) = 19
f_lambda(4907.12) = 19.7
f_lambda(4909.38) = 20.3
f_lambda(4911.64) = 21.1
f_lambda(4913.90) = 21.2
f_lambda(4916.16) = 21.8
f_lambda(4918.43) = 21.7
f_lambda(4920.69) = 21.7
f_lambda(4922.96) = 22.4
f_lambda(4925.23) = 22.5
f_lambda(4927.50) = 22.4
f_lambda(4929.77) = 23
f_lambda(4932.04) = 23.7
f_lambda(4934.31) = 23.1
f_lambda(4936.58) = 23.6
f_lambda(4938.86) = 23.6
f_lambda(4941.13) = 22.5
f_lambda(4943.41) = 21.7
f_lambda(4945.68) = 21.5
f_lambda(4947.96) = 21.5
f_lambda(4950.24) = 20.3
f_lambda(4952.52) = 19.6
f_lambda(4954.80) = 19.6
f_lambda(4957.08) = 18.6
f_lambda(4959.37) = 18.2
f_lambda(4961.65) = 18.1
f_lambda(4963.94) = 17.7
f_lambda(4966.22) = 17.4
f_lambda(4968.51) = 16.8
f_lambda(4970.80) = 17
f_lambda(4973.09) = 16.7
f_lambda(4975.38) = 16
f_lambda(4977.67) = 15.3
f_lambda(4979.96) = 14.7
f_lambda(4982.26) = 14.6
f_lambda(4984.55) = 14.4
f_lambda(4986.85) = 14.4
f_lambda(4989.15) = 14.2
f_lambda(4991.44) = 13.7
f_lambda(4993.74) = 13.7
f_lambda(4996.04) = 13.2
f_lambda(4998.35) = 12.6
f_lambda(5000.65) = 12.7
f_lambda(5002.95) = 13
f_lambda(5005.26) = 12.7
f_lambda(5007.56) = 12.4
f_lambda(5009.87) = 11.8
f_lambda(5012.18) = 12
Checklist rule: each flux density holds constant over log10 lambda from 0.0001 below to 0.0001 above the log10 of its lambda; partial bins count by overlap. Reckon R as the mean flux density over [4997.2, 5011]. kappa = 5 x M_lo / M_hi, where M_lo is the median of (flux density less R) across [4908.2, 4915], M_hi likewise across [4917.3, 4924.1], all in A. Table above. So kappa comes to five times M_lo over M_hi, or 4.7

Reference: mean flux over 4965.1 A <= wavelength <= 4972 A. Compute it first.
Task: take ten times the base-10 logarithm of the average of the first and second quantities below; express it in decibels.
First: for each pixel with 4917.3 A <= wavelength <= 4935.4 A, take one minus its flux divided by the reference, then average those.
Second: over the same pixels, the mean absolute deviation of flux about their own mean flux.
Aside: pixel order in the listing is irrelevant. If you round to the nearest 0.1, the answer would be -9.9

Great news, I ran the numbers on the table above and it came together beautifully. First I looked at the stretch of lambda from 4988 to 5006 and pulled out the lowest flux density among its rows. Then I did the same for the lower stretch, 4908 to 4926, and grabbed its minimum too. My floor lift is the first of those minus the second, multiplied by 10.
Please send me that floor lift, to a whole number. -77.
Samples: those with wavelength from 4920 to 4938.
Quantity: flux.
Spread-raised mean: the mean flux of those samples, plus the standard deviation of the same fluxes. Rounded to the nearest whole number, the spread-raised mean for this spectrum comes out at 23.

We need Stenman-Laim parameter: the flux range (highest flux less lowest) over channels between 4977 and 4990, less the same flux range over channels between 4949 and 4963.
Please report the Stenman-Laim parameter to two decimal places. -1.10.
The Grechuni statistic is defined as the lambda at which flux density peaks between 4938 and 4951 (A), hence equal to 4938.86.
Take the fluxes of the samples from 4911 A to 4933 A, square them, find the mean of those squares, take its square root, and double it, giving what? 44.3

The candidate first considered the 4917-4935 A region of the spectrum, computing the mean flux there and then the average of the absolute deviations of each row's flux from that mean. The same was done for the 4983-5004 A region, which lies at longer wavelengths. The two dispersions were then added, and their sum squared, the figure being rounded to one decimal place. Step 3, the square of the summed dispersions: 1.3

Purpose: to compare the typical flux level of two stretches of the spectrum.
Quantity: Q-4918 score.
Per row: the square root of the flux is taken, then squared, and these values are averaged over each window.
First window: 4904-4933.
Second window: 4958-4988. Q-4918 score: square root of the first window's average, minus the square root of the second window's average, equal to 0.61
